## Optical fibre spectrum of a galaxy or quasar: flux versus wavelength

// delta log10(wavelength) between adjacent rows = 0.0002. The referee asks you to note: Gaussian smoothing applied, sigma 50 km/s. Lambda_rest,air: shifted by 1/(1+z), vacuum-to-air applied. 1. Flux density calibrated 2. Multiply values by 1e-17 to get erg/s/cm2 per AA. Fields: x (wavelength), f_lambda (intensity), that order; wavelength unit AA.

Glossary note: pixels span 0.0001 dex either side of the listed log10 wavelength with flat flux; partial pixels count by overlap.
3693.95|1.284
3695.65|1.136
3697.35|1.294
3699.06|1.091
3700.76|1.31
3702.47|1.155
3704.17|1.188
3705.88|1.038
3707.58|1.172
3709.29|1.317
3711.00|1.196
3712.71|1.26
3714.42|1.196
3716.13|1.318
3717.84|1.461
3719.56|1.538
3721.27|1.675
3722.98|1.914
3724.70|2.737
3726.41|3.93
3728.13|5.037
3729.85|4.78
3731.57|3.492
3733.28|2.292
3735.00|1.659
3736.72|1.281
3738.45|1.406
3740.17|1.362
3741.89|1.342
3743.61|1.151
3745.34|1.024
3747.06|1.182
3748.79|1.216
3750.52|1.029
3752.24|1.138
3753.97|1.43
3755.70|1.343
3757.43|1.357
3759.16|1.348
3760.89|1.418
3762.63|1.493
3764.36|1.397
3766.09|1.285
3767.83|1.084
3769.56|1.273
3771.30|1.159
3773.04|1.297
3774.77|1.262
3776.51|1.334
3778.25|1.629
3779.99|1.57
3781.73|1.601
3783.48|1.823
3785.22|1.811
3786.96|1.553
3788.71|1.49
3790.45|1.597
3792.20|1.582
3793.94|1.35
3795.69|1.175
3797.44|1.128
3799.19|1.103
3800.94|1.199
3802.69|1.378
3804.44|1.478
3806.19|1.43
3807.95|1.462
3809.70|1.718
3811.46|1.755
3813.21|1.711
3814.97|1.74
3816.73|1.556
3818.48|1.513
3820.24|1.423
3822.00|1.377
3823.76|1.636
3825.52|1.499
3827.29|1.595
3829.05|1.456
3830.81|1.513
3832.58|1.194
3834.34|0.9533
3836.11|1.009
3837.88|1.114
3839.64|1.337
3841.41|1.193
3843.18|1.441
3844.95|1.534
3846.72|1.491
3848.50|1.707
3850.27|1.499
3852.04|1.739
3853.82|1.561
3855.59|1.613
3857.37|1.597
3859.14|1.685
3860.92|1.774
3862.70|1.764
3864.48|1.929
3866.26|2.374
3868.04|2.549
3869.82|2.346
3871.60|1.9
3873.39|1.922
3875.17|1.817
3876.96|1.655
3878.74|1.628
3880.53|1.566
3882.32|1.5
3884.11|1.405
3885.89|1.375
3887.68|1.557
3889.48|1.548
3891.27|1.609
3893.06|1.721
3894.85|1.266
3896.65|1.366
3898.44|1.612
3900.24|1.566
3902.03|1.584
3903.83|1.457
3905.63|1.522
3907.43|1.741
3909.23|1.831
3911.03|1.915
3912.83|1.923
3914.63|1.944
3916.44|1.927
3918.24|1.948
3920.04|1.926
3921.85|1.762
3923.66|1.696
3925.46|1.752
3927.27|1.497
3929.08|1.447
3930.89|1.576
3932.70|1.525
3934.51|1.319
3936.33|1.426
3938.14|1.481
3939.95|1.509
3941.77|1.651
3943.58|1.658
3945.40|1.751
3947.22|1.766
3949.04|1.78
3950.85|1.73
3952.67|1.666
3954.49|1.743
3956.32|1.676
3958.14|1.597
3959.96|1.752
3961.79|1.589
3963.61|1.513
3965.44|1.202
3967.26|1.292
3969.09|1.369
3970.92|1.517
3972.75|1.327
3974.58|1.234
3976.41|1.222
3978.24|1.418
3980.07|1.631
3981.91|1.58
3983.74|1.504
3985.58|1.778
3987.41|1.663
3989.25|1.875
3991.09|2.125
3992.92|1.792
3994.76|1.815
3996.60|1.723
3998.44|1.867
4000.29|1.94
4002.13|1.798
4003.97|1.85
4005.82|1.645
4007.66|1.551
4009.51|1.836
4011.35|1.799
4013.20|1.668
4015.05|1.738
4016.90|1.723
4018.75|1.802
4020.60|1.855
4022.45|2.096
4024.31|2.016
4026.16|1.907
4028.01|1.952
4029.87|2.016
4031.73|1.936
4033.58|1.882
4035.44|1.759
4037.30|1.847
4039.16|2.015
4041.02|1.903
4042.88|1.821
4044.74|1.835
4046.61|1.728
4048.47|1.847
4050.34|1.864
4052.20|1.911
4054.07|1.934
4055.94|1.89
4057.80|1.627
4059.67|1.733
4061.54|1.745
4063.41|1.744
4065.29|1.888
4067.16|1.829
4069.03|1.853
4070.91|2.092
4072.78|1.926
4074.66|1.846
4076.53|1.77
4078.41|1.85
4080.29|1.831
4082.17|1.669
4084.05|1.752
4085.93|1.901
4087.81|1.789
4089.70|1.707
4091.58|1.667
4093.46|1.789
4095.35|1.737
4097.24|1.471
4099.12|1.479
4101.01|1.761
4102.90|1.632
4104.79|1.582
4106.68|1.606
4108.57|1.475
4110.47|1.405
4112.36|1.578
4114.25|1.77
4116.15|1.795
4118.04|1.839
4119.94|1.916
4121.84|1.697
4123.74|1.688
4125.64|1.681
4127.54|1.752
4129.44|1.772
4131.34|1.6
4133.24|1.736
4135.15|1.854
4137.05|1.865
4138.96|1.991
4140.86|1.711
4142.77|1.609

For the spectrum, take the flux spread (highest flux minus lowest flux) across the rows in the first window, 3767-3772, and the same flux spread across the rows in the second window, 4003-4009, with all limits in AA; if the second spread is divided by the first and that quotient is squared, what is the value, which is 2.5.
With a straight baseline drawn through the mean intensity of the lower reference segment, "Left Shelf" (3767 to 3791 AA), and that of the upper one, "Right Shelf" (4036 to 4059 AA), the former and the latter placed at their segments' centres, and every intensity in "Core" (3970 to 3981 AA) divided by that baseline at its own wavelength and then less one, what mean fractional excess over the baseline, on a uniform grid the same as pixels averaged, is -0.20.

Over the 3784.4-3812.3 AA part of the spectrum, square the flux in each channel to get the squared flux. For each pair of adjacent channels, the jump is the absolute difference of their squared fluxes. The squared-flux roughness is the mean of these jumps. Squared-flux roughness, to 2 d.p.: 0.32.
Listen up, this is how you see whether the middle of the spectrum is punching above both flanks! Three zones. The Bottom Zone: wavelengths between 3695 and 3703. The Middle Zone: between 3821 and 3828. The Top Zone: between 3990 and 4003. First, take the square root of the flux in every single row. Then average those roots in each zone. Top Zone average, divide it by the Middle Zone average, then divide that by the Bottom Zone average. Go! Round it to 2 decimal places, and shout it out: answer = 1.01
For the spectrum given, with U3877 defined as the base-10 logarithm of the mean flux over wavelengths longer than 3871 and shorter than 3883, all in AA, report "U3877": 0.23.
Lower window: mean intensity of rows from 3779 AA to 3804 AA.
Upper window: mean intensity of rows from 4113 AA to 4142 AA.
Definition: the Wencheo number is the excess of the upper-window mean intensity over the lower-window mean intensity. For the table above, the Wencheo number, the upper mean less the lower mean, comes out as 0.3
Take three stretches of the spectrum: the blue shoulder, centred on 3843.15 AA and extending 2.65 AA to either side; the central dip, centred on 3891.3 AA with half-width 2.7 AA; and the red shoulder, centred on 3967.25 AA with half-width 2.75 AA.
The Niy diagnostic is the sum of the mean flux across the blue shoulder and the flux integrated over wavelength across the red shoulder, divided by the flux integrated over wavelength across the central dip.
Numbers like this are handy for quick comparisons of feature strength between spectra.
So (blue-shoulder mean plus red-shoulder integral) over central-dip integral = 0.97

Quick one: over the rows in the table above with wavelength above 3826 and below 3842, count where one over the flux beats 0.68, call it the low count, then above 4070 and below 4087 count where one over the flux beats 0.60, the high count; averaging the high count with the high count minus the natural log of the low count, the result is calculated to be -1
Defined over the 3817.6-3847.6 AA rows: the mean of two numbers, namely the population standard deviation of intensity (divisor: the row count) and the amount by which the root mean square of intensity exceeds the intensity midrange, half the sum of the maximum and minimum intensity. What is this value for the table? 0.14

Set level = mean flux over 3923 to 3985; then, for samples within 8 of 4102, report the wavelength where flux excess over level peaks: 4101.01 AA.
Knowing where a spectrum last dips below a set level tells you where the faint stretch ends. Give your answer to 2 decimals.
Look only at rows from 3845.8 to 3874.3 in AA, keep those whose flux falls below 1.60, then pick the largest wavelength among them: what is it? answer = 3857.37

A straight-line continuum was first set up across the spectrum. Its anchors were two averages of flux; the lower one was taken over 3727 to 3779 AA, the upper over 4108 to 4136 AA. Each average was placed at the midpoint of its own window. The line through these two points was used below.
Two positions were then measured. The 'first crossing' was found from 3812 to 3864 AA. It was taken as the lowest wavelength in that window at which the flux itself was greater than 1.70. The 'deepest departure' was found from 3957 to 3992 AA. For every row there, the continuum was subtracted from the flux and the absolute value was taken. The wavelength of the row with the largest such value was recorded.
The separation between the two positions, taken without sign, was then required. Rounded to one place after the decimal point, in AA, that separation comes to 152.2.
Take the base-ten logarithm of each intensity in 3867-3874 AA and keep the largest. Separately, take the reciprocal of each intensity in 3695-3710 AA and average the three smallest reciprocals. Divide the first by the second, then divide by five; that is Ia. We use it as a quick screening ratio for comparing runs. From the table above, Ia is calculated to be 0.106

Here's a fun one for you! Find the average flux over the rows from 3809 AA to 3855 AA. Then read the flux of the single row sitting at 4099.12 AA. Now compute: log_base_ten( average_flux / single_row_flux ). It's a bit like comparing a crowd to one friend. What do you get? -0.002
